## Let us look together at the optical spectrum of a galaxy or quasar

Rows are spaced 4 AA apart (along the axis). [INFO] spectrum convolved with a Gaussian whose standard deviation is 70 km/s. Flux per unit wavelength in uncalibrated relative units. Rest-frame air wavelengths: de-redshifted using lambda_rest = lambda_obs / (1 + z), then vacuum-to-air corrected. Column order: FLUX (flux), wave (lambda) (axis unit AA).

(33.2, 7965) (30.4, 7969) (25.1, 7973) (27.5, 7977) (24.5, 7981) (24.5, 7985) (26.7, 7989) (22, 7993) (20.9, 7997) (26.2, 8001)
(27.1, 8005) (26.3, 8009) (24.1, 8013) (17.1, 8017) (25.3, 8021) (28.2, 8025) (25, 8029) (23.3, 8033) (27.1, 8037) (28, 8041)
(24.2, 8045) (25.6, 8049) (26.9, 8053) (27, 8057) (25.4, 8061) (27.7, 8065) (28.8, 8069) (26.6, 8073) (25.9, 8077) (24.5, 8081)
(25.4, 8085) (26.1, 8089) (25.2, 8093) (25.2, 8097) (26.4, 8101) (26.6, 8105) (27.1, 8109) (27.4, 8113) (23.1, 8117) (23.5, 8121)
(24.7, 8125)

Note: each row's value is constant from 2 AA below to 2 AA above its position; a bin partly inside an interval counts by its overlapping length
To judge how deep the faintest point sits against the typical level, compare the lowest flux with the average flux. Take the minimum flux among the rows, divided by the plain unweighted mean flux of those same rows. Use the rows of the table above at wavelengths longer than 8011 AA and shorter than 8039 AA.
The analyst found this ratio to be 0.70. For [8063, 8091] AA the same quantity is 0.93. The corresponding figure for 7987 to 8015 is 0.84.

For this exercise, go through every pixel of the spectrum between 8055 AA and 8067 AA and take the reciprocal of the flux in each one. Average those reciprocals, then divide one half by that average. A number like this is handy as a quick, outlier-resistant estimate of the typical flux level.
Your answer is 13.3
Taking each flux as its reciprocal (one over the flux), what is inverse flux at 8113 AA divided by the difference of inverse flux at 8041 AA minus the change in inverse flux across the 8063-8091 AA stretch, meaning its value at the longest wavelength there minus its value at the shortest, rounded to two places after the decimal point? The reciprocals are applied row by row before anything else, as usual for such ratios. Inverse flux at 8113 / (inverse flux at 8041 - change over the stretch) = 1.09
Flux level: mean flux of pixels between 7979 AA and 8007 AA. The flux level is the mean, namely 24.6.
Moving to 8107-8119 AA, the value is 25.9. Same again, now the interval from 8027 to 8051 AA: 25.5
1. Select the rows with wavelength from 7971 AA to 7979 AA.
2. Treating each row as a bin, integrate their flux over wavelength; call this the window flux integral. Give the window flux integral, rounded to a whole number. 210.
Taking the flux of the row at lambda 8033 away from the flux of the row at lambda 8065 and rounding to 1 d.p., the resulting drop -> 4.4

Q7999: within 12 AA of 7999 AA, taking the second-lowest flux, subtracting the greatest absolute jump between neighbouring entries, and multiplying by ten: 167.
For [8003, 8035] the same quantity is 151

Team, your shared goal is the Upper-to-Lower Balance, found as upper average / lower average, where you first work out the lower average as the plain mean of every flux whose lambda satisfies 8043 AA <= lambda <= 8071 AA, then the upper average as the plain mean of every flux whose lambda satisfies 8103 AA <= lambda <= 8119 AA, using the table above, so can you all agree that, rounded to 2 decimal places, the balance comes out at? 0.98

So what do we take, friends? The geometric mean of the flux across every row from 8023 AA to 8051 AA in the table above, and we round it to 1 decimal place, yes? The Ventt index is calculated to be 25.9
